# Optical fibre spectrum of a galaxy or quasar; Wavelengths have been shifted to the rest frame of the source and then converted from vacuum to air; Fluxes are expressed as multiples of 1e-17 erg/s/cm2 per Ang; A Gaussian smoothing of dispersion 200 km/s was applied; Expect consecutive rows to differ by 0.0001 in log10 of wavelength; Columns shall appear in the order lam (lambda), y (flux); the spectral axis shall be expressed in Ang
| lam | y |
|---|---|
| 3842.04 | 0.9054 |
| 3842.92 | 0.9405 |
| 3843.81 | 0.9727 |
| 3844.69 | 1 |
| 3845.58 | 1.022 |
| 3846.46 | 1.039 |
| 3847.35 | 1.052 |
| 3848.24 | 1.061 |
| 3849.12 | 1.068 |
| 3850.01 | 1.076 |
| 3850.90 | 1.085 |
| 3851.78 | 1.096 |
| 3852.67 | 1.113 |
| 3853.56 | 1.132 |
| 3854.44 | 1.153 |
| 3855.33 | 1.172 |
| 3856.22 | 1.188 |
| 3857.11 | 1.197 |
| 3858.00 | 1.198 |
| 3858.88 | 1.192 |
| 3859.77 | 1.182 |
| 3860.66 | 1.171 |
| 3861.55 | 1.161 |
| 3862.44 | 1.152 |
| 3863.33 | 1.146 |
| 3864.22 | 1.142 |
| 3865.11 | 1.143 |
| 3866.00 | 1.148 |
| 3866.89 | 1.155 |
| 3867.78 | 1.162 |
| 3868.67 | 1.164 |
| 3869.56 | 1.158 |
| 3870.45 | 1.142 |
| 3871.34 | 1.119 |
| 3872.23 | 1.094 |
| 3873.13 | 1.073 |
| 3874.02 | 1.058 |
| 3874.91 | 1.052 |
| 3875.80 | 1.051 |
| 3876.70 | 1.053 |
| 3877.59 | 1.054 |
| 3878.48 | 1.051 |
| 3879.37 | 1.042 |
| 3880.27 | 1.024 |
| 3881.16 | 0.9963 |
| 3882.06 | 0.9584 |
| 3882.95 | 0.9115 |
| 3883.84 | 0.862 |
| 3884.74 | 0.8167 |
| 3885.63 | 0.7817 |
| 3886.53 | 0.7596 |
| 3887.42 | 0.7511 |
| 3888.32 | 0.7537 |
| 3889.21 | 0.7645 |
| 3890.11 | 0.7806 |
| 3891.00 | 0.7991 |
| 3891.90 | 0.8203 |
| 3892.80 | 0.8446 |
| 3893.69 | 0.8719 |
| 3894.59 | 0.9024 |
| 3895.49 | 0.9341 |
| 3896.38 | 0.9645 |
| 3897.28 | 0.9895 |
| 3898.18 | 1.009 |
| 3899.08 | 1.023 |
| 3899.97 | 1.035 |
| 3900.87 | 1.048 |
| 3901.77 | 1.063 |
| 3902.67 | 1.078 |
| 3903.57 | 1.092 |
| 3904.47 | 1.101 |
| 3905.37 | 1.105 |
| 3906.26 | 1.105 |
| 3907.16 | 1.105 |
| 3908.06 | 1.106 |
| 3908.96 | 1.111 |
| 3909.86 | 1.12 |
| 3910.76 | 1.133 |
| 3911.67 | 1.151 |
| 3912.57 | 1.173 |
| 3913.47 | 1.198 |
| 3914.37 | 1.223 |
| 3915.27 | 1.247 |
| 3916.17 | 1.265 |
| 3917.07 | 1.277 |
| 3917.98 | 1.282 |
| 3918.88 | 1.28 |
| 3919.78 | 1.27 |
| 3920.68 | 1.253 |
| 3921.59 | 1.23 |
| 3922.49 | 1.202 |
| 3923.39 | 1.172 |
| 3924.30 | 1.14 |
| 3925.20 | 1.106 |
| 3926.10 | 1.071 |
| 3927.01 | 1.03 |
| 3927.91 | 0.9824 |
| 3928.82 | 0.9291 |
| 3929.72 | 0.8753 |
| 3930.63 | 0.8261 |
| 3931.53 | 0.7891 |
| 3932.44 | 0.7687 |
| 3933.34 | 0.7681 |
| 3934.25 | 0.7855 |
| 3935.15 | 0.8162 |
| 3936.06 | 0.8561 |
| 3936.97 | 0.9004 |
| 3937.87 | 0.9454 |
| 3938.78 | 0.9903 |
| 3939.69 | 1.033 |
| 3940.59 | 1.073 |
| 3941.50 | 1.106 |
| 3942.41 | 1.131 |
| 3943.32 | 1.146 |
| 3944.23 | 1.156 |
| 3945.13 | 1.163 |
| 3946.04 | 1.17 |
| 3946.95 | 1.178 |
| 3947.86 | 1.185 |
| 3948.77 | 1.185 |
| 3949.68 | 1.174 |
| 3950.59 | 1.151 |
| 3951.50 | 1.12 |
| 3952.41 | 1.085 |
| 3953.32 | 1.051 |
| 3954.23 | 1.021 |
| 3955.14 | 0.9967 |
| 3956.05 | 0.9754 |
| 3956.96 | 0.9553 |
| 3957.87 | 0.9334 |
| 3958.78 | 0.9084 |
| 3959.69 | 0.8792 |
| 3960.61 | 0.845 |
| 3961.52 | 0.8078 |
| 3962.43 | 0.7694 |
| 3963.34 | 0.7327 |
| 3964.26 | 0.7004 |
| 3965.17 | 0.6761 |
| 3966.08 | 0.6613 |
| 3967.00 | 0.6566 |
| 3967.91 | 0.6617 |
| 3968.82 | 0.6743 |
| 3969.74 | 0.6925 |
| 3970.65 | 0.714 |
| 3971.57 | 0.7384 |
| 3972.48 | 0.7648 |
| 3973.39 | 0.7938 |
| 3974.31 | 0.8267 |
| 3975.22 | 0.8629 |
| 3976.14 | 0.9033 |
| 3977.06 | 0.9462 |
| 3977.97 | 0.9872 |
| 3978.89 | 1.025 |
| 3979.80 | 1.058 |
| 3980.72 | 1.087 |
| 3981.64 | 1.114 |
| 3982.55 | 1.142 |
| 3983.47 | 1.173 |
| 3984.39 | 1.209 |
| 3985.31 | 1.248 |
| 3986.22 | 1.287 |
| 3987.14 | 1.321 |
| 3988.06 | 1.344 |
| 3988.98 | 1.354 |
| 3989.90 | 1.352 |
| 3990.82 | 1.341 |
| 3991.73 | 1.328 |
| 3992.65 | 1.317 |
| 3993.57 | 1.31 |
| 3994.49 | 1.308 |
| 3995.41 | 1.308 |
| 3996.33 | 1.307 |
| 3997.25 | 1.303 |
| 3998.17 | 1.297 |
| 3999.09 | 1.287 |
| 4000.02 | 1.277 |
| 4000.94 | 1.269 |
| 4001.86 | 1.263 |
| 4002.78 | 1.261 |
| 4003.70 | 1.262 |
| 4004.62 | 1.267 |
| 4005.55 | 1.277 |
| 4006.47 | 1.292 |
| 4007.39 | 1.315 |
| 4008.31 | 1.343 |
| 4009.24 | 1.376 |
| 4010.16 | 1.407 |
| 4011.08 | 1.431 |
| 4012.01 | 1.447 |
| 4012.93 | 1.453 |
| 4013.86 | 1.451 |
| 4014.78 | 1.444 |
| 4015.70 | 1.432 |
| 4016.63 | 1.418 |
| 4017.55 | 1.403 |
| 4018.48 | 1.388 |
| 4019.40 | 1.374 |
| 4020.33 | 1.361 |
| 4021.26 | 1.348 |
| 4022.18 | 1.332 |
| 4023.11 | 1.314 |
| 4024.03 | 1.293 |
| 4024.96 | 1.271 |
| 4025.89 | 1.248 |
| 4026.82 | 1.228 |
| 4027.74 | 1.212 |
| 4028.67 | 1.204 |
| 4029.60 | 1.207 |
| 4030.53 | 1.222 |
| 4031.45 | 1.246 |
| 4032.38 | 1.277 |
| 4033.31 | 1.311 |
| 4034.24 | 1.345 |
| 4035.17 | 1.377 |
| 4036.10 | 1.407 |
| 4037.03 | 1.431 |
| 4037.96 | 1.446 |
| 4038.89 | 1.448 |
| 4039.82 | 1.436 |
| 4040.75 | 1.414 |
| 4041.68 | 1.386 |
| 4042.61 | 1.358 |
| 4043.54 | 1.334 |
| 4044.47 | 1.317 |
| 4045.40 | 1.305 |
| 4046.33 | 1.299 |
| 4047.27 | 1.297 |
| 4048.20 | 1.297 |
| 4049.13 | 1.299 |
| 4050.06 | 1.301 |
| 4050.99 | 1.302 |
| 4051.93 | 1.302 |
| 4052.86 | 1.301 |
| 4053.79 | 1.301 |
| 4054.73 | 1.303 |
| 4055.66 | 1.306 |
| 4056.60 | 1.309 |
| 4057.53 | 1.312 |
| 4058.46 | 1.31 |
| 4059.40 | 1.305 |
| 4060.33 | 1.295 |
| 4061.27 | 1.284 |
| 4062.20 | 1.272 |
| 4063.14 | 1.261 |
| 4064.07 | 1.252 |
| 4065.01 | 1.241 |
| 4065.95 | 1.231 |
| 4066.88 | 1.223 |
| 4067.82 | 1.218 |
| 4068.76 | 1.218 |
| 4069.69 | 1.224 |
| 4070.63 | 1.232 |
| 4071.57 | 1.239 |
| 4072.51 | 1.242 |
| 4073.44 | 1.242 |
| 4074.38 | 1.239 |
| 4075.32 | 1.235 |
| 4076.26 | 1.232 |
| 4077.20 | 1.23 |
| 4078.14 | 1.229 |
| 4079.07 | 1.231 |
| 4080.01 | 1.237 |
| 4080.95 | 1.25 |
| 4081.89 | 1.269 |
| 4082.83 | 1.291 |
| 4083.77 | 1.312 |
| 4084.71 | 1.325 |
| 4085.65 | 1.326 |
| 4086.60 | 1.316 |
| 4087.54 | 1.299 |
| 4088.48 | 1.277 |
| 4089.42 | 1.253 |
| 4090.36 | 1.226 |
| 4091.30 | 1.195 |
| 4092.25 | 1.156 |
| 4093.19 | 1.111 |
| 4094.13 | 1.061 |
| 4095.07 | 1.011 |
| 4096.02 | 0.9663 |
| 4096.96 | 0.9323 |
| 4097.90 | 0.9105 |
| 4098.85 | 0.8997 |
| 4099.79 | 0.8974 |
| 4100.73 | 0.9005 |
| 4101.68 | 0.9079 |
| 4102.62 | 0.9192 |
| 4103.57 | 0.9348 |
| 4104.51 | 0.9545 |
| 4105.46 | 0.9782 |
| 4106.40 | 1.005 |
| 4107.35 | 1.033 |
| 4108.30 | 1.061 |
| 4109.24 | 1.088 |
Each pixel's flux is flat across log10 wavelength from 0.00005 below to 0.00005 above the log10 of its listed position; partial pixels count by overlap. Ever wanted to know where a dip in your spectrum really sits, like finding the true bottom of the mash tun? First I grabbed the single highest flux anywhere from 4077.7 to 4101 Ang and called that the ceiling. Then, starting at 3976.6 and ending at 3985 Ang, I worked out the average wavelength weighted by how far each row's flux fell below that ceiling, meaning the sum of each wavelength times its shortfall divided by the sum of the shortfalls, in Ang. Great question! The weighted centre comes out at 3979.9 Ang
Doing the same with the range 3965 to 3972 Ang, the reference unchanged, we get 3968.3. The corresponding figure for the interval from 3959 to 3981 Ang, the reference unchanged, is 3969.2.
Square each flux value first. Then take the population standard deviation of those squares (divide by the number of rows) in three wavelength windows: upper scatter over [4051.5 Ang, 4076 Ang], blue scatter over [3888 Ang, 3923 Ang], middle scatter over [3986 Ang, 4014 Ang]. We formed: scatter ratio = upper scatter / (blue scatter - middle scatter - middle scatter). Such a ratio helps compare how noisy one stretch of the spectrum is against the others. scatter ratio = 5.04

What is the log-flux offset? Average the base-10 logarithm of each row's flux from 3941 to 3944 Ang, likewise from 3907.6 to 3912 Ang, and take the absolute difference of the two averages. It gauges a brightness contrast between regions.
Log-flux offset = 0.00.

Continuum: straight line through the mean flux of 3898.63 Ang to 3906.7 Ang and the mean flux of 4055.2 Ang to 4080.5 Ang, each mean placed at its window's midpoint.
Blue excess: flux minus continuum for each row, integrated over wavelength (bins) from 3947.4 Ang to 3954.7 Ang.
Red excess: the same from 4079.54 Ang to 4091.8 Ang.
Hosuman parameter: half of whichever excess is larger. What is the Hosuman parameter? 0.0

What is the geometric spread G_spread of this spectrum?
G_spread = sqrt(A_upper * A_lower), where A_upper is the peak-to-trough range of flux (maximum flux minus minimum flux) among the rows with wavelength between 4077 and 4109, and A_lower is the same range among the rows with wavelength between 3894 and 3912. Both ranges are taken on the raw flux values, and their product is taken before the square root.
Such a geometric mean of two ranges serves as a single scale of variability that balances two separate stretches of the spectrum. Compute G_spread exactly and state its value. 0.33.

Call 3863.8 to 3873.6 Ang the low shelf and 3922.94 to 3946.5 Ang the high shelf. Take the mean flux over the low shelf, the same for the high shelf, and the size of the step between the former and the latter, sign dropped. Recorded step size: 0.15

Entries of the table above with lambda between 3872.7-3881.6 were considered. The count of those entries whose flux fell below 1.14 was 10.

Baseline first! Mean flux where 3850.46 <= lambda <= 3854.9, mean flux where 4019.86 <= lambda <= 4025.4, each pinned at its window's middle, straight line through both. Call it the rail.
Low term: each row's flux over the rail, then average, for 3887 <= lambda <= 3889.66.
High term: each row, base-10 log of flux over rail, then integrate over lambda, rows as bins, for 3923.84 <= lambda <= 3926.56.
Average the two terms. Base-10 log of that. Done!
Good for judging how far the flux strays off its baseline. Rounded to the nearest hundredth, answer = -0.56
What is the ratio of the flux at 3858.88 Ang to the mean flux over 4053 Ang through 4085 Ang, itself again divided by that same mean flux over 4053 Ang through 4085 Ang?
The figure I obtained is 0.75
